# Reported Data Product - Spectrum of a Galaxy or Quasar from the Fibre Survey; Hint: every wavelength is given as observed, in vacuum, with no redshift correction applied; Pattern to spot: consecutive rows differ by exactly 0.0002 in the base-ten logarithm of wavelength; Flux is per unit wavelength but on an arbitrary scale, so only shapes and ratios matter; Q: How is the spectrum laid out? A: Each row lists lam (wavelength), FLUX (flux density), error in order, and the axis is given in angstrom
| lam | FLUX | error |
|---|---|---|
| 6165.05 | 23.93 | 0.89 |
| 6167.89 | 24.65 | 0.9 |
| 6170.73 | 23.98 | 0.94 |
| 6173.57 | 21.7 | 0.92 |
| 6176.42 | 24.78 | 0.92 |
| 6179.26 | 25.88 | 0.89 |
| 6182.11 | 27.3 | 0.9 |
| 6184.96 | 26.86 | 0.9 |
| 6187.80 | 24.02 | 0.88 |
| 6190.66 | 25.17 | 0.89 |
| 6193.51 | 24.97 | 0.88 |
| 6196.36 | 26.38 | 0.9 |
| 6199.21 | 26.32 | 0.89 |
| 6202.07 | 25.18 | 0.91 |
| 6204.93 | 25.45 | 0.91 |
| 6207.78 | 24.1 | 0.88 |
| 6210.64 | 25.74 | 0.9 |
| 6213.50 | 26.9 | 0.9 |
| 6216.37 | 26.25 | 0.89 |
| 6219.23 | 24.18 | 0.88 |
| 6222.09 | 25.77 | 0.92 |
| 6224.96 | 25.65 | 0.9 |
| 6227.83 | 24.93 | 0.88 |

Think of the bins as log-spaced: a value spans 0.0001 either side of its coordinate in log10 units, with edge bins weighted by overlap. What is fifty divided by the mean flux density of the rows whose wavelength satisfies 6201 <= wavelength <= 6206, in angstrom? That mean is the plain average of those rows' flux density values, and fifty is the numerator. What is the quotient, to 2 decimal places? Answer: 1.98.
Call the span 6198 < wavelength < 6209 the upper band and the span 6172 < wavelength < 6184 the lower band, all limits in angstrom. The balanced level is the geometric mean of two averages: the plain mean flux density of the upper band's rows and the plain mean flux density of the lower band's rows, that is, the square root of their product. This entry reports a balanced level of 25.1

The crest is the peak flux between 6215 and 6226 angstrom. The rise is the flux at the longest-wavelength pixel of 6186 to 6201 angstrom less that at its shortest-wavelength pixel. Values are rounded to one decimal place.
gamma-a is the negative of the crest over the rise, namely -11.4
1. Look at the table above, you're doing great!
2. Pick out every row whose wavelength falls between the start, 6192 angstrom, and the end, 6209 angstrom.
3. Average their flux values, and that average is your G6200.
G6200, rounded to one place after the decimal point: 25.4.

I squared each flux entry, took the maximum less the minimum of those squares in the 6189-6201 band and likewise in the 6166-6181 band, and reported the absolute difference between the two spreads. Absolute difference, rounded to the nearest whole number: 126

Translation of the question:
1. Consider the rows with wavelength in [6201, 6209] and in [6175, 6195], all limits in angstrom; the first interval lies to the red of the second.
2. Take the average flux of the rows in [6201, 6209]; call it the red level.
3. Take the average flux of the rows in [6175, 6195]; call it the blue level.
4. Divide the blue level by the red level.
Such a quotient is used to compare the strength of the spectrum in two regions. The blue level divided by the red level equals 1.03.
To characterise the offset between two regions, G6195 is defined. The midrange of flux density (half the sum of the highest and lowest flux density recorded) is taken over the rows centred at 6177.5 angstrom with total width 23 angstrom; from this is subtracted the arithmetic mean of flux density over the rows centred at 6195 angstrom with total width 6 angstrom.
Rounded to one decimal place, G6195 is -1.2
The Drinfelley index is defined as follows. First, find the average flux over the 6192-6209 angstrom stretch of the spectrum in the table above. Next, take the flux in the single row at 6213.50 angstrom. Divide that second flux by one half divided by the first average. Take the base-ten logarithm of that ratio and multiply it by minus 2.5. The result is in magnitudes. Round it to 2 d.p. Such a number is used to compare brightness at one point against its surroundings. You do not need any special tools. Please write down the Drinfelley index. -7.84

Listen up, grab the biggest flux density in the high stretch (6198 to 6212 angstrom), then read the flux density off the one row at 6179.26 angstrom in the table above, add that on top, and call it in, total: 52.2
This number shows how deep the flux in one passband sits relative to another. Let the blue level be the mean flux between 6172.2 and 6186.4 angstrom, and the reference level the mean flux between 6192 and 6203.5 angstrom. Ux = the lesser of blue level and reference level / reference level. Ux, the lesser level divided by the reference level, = 0.98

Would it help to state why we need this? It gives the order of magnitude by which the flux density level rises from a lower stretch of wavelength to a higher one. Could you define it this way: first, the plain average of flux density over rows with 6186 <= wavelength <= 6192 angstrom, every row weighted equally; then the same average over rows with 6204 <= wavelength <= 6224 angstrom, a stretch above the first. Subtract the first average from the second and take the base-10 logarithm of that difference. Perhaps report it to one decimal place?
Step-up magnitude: -0.1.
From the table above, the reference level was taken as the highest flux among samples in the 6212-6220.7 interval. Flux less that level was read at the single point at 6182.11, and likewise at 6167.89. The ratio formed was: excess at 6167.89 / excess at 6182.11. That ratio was -5.6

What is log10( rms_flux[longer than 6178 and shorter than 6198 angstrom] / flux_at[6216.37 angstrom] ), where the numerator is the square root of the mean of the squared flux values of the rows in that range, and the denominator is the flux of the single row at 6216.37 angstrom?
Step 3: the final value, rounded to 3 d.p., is -0.007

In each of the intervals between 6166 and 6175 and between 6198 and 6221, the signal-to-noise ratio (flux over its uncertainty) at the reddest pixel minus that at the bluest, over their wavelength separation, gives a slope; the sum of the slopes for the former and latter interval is -0.8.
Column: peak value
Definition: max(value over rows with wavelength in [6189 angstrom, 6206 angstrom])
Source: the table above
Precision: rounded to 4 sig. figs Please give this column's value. 26.38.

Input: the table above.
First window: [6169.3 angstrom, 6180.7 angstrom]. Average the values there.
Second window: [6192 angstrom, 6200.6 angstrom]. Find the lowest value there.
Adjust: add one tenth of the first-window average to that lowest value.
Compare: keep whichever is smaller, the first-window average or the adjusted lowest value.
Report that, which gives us 24.1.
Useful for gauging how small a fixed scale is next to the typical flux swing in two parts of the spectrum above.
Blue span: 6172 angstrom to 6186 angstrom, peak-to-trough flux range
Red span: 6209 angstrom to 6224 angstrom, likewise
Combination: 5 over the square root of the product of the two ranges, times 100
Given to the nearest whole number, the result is 128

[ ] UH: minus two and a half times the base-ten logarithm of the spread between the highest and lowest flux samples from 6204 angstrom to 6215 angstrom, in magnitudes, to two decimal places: -1.12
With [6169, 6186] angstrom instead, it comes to -1.87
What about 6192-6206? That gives -0.37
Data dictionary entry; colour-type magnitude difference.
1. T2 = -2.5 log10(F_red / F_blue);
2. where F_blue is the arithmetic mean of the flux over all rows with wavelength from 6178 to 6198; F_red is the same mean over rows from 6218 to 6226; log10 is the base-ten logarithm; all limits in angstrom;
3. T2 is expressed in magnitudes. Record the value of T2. 0.025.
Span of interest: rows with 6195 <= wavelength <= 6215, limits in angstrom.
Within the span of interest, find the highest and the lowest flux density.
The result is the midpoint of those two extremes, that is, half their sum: 25.5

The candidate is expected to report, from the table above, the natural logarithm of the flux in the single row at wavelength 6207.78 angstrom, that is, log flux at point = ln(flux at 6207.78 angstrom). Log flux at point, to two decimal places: 3.18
